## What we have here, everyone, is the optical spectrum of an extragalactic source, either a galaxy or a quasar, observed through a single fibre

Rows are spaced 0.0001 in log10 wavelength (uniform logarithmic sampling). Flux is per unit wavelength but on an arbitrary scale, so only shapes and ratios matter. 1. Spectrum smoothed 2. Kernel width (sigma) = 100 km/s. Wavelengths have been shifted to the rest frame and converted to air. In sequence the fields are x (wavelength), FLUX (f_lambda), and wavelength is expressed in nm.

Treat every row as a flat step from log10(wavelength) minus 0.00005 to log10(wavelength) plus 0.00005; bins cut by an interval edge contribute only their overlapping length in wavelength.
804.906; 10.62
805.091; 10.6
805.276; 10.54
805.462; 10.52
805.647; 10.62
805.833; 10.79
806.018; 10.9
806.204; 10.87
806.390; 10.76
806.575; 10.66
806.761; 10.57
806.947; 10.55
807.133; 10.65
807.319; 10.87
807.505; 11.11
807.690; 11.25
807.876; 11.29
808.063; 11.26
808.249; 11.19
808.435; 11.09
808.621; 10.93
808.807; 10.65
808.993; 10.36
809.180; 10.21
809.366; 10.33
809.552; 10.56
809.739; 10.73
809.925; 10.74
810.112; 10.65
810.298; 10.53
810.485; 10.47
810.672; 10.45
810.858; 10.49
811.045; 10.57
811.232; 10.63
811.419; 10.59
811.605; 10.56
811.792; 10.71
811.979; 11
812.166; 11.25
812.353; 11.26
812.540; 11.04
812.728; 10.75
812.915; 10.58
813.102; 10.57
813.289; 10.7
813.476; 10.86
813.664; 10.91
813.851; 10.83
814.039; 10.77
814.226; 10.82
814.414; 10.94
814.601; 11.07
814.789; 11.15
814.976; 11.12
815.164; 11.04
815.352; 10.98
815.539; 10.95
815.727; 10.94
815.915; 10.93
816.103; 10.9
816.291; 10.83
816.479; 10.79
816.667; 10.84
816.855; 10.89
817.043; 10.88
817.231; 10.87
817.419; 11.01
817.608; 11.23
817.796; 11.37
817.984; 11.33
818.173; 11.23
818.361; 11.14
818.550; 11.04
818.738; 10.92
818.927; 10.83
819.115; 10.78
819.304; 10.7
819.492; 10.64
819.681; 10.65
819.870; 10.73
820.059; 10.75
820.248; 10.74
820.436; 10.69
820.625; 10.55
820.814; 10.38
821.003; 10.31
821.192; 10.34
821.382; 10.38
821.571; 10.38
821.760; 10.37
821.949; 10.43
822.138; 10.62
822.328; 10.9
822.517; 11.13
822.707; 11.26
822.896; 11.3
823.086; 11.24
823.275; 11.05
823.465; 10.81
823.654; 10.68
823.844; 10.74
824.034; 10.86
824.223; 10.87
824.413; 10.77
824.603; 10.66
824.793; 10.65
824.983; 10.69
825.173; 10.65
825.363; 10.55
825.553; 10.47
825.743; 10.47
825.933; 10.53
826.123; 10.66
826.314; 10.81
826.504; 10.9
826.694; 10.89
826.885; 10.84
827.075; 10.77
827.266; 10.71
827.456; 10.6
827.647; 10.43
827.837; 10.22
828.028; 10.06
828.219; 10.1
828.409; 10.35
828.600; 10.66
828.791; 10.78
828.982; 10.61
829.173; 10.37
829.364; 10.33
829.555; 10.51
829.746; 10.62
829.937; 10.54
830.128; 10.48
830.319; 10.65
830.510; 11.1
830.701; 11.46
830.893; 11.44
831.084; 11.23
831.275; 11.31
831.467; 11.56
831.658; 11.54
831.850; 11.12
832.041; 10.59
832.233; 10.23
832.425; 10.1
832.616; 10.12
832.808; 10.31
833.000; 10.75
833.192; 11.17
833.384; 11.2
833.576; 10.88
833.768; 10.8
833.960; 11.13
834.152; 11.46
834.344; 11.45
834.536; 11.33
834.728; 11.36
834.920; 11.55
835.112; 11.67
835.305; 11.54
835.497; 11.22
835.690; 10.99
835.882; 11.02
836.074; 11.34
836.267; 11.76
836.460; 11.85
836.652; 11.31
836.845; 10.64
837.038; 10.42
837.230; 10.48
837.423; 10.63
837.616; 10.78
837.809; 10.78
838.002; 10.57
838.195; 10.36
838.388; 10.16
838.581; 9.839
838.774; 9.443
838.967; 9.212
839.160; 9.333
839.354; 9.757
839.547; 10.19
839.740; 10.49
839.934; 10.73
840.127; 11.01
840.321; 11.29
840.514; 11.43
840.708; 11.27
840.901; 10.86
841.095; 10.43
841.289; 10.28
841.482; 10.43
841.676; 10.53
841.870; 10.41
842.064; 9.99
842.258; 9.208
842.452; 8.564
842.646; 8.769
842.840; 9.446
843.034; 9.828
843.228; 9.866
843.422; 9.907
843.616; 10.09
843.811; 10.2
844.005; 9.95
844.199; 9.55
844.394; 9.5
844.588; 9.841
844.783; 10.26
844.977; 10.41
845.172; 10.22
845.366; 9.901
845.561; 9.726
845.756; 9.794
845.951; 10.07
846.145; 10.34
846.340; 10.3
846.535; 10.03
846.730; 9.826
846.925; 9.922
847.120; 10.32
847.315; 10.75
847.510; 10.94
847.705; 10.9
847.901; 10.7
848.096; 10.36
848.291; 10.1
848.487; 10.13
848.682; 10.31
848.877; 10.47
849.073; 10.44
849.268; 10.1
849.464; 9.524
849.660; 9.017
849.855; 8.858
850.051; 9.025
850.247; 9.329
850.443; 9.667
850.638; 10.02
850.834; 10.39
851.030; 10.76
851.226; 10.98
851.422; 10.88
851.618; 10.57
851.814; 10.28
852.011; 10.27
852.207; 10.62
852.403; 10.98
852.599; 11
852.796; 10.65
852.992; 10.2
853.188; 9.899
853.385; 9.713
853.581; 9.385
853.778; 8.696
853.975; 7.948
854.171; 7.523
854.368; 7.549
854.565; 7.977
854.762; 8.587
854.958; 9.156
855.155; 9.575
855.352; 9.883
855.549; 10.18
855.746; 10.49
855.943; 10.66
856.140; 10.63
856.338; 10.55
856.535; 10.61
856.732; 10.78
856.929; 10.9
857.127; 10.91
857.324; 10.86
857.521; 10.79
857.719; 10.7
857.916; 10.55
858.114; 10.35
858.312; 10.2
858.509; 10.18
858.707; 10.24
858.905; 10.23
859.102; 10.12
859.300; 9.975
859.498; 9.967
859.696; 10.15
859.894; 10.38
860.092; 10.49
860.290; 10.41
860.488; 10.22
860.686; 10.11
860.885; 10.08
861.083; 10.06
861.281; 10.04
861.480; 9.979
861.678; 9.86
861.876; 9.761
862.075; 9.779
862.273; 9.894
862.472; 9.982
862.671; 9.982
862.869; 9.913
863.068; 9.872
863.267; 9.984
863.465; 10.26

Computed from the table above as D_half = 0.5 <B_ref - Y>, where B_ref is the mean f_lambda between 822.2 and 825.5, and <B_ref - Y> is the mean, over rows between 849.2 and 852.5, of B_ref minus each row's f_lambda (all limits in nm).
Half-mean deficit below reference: 0.4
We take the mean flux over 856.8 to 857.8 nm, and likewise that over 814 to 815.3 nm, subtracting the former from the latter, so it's 0.2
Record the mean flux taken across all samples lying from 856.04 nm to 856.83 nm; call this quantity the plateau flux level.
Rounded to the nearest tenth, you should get 10.6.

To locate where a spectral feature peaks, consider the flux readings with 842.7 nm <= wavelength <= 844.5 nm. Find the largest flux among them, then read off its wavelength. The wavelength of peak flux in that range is 843.811 nm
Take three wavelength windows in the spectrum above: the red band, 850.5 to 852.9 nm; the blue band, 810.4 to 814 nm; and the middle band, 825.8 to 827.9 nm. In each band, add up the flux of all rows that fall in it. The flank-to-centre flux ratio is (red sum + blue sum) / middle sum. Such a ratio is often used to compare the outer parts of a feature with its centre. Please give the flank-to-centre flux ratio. 2.8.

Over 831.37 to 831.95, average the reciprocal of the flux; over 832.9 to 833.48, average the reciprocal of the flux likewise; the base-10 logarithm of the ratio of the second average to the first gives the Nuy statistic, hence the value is 0.01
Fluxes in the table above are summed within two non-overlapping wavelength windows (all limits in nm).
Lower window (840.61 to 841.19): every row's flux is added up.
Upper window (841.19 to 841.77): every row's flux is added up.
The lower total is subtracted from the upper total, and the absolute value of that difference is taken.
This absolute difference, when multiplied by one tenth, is 0.13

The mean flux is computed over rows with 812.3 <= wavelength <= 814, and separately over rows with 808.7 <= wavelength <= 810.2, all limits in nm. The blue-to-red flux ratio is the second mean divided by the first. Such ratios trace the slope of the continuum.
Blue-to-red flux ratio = 0.97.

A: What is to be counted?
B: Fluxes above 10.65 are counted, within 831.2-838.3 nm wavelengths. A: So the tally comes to 26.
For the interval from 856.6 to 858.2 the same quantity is 6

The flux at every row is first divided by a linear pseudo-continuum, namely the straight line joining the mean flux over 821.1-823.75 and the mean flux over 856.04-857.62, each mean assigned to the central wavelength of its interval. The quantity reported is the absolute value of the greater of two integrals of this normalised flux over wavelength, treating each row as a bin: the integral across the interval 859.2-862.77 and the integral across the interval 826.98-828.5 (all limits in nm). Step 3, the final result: 3.3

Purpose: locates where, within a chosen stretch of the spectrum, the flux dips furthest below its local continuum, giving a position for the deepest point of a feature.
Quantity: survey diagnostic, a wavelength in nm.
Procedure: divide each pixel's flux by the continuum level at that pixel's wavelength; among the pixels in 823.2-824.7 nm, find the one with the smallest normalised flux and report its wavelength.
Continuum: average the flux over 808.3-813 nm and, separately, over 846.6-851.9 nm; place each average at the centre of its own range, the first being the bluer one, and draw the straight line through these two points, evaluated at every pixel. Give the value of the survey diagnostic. 824.603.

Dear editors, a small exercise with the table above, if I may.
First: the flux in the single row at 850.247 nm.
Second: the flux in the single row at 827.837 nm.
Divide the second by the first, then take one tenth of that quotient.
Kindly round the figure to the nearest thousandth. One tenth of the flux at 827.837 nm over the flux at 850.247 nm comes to 0.110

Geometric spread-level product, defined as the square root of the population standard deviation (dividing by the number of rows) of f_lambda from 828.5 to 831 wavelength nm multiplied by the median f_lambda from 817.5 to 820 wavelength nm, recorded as 2.0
